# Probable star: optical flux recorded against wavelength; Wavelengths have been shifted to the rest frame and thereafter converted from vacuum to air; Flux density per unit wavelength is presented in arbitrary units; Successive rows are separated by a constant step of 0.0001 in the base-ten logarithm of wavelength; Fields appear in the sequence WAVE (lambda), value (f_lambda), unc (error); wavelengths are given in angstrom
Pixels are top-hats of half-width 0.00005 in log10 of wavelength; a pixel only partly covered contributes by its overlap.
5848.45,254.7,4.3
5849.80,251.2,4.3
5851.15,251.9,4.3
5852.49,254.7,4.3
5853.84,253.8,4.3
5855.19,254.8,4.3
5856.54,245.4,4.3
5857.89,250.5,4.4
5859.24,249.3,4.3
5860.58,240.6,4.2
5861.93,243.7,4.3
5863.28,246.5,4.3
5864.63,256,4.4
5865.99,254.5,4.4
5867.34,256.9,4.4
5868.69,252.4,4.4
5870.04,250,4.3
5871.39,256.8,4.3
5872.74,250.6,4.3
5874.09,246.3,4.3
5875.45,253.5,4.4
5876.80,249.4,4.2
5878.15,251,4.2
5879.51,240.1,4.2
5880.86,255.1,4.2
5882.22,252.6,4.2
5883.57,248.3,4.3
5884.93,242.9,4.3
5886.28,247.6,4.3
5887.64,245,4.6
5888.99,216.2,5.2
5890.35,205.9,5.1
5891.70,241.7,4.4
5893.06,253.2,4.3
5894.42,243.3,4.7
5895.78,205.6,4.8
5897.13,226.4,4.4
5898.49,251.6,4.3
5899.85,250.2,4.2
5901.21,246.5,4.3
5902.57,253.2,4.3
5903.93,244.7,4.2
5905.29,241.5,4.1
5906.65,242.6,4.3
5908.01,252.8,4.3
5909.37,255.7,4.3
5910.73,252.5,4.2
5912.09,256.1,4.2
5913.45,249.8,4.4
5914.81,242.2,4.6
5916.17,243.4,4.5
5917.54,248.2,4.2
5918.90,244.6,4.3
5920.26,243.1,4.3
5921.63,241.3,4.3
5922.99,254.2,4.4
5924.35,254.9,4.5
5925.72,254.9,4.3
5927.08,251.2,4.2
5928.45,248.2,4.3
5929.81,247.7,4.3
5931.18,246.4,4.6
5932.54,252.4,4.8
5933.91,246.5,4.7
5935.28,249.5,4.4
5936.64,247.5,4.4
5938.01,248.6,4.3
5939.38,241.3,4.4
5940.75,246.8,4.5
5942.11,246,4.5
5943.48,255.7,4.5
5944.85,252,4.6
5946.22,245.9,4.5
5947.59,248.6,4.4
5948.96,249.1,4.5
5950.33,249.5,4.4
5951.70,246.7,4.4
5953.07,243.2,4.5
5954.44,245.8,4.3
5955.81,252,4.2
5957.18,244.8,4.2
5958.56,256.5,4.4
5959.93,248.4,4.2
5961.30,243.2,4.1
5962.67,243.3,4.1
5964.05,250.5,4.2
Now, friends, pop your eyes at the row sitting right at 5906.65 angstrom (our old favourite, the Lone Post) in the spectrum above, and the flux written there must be 242.6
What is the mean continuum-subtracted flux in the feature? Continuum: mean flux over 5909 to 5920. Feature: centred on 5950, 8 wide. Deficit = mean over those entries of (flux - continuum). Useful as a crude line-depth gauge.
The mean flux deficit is -2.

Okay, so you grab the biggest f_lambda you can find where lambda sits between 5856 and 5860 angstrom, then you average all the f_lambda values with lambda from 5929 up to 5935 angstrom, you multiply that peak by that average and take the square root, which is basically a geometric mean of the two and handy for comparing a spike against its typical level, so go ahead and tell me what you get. 249.4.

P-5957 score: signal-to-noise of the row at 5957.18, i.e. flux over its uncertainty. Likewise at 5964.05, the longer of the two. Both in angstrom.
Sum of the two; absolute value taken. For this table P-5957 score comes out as 118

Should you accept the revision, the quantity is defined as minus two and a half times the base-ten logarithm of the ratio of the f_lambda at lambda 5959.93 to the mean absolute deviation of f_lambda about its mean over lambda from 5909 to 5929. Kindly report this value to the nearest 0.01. -4.33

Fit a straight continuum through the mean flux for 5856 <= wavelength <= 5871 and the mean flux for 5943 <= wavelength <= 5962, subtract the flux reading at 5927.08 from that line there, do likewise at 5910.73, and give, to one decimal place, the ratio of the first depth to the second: 0.7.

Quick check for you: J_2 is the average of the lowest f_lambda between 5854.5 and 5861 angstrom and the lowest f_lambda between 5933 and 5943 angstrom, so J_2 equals 241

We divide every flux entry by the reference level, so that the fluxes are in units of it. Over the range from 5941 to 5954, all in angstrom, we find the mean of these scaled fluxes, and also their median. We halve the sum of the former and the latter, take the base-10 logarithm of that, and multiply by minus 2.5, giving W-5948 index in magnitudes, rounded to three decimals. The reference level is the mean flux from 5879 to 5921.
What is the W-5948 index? -0.023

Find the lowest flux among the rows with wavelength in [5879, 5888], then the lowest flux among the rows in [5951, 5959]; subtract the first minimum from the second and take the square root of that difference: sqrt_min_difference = 1.8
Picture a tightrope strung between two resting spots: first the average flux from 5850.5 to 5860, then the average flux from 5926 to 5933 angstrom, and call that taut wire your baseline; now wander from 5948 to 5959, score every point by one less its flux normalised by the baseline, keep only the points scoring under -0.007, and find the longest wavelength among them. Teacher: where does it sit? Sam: 5958.56 angstrom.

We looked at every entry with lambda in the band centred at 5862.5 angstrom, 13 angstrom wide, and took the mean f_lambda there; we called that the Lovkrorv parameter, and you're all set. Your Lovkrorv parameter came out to 250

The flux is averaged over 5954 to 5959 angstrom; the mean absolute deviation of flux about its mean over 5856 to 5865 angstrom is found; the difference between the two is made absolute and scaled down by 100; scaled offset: 2.46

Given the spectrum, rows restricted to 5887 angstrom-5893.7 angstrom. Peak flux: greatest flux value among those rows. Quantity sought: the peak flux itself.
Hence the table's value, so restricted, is 253.2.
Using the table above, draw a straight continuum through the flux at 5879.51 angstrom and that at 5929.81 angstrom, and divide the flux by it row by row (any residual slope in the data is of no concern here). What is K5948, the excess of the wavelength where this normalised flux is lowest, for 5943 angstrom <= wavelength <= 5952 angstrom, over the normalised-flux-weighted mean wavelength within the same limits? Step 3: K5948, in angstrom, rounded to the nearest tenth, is 4.1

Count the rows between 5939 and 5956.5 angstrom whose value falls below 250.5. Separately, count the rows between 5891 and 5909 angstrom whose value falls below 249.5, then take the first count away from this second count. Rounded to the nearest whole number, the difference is -2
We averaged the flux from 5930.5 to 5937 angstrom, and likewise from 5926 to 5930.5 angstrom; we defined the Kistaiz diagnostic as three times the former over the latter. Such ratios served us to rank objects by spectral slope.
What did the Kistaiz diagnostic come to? 2.99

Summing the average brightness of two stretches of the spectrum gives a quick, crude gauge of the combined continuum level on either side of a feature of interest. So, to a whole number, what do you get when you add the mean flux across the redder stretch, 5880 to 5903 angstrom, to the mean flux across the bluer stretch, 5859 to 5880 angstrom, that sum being 490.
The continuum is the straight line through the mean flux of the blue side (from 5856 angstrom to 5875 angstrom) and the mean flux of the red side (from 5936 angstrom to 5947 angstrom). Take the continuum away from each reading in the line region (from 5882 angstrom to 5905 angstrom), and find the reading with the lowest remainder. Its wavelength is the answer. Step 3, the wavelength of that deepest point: 5895.78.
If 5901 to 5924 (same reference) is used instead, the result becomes 5905.29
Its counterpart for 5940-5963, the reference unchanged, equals 5953.07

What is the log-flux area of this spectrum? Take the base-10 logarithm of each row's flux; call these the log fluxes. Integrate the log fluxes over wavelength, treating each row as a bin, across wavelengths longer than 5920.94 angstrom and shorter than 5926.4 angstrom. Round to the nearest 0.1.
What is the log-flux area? 13.1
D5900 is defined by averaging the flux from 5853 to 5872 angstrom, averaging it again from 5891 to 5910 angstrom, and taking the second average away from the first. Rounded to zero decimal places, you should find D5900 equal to 7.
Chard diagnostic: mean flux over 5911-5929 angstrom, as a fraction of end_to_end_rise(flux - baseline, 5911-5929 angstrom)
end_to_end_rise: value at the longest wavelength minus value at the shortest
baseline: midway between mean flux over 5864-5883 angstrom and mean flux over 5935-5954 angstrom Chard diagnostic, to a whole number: -31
